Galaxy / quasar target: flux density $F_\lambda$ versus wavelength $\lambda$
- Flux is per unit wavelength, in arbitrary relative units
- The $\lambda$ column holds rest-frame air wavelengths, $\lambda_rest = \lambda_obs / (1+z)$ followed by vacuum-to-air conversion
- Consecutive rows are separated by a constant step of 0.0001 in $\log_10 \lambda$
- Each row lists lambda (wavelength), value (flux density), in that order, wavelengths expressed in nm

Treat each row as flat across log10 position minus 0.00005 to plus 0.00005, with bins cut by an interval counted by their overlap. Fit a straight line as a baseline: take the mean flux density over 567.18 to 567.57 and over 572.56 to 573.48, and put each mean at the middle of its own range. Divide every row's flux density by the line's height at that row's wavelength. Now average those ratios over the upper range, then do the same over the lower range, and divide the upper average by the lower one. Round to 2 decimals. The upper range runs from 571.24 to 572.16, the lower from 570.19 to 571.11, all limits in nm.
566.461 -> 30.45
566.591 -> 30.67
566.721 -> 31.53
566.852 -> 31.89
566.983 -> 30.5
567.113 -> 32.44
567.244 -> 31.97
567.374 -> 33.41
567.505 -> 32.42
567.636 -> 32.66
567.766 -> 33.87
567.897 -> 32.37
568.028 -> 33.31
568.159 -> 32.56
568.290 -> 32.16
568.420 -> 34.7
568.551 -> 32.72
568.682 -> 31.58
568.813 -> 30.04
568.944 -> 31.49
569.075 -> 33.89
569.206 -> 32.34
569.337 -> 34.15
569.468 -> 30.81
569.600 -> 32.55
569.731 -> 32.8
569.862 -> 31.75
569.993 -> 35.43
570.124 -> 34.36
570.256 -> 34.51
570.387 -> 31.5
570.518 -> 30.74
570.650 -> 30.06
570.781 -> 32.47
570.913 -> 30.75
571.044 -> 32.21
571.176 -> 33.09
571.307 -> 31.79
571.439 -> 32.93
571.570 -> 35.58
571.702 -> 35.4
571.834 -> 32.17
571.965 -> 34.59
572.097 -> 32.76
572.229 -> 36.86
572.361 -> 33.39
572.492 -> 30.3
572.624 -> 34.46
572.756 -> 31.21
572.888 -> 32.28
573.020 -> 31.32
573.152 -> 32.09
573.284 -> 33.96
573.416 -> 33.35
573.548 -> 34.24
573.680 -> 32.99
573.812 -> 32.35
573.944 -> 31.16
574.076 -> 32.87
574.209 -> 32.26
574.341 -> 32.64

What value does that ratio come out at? 1.06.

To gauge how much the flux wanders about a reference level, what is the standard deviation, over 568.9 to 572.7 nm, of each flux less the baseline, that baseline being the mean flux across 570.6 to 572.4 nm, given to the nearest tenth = 1.7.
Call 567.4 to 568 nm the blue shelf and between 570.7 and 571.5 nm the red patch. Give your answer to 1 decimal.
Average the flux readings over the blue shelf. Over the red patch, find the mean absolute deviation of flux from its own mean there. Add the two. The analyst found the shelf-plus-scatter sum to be 33.5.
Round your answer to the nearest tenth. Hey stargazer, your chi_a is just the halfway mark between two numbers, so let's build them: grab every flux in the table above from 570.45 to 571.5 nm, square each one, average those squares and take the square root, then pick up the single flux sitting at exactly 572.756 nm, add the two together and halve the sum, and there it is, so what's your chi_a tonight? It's 31.5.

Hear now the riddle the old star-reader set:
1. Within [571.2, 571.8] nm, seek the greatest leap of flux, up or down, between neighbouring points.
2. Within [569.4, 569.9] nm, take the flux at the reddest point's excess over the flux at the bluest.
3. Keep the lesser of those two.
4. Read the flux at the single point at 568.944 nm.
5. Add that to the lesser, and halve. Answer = 16.2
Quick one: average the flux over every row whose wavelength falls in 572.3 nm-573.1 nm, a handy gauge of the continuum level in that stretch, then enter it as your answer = 32.2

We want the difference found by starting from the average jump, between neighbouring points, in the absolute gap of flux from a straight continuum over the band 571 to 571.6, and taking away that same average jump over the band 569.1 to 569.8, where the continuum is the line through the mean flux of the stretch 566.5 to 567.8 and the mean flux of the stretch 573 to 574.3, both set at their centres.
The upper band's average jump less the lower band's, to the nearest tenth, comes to -0.1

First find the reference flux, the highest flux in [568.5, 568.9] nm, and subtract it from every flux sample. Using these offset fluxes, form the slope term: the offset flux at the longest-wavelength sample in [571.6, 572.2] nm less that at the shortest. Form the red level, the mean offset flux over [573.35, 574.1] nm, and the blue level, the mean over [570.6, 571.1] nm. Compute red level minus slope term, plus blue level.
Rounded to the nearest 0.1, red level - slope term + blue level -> 1.4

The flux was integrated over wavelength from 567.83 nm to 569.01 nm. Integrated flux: 38.1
